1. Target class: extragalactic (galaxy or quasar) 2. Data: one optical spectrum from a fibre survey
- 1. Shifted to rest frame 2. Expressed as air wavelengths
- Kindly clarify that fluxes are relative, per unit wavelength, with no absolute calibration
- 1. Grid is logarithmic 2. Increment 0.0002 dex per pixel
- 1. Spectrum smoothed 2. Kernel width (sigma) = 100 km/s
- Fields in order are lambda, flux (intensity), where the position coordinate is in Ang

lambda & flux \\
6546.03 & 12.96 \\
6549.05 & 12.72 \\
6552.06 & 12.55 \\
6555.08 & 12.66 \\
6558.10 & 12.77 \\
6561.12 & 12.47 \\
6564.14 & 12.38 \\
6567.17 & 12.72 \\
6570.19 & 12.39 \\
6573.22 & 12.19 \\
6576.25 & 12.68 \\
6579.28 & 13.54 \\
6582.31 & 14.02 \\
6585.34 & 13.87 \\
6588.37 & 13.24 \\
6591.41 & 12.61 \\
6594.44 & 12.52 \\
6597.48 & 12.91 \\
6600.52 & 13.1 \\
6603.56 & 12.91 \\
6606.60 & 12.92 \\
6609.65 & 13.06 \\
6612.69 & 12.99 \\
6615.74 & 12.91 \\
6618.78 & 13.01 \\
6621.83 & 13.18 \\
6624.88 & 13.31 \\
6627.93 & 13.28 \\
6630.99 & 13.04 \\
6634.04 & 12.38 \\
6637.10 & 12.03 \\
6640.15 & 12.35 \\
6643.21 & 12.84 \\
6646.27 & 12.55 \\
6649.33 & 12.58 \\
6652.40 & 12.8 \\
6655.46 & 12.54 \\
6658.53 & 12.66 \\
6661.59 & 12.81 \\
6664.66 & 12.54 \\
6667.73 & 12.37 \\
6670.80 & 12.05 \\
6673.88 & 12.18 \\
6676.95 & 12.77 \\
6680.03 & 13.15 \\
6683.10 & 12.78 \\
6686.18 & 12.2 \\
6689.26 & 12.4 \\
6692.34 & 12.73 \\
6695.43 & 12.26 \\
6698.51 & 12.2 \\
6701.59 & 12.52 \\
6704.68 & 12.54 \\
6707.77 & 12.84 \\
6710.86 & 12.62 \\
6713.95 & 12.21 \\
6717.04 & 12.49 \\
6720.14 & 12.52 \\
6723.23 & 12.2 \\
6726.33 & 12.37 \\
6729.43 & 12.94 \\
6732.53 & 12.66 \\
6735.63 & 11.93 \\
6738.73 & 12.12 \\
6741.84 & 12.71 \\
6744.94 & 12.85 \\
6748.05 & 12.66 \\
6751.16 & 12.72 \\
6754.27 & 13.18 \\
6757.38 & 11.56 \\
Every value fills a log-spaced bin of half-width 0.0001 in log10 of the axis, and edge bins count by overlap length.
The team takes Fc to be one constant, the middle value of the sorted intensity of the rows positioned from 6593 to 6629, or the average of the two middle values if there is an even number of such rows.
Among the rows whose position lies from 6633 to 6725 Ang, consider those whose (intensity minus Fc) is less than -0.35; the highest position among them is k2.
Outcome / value 6723.23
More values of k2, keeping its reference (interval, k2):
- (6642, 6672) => 6670.80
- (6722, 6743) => 6738.73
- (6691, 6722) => 6720.14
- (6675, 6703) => 6701.59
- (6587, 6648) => 6646.27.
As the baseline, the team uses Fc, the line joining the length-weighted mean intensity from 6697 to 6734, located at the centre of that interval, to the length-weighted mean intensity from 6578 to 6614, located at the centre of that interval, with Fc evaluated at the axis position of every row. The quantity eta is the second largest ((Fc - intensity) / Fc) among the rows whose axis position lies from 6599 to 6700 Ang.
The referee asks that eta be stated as 0.05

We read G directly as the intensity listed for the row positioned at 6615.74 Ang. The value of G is 12.91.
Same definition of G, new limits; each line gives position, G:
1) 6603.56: 12.91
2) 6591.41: 12.61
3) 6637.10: 12.03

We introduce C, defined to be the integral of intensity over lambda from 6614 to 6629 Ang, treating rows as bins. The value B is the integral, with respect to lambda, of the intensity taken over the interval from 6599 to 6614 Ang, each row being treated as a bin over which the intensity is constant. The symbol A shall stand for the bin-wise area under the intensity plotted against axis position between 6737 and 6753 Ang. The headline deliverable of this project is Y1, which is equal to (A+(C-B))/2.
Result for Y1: 102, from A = 202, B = 195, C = 197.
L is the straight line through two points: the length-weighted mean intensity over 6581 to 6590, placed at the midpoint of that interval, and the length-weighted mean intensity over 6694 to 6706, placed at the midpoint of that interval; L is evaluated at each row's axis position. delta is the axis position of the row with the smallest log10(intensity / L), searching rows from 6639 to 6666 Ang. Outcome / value 6640.15 Ang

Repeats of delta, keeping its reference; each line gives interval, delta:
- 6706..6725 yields 6713.95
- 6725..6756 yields 6735.63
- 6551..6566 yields 6564.14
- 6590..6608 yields 6594.44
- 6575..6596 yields 6576.25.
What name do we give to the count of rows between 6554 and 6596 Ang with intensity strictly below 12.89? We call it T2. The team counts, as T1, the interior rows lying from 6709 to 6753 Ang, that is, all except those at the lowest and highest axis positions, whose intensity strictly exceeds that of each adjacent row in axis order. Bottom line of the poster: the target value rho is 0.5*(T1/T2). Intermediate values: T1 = 3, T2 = 10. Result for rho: 0.15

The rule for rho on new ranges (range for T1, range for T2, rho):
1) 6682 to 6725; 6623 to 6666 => 0.14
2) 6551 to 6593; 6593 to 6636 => 0.75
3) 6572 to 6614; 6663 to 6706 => 0.12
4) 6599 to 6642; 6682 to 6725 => 0.07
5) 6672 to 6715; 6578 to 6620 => 0.75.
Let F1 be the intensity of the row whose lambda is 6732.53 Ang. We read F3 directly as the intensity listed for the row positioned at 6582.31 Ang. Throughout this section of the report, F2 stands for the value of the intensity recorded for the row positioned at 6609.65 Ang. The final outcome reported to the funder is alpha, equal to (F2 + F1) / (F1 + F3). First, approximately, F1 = 12.66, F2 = 13.06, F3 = 14.02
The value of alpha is 0.964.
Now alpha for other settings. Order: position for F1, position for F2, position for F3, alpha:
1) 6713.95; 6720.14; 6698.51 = 1.013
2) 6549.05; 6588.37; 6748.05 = 1.023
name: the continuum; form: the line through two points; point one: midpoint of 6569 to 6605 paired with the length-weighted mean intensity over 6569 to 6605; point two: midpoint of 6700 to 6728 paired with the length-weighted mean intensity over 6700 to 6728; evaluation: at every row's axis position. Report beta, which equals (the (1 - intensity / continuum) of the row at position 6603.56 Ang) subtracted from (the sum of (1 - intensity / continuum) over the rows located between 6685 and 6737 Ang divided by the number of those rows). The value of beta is 0.002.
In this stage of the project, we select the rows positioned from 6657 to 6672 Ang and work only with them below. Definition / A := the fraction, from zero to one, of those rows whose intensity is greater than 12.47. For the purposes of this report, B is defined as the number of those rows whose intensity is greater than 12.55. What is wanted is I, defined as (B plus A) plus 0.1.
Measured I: 2.7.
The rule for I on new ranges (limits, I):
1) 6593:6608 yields 5.1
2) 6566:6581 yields 3.7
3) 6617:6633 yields 6.1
